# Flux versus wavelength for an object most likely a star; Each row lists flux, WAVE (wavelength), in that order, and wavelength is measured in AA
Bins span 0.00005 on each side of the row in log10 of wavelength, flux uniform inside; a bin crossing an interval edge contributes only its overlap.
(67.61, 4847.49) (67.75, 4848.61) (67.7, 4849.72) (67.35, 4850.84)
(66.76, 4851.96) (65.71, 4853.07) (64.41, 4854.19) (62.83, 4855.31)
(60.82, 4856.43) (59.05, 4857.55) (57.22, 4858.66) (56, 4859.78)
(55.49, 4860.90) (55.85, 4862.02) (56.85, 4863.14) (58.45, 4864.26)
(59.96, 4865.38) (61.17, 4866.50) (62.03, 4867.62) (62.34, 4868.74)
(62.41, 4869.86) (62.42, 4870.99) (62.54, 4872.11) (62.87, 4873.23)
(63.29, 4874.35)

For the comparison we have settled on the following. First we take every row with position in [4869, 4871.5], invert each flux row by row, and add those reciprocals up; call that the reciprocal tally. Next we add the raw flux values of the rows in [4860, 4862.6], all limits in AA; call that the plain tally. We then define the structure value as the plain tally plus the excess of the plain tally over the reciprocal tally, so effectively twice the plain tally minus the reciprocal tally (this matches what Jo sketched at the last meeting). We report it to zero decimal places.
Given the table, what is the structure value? 223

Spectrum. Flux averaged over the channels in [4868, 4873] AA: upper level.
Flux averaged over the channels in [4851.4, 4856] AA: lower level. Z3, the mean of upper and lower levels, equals 64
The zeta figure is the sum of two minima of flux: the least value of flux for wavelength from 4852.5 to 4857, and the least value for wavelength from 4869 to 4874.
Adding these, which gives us 123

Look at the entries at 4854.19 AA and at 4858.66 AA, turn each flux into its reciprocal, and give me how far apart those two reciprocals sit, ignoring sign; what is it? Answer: 0.0020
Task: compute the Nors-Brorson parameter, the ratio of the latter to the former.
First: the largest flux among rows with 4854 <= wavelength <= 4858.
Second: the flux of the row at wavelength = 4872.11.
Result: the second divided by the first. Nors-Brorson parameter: 0.97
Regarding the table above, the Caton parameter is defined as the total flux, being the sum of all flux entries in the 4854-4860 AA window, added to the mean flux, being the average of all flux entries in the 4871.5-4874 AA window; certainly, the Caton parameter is 423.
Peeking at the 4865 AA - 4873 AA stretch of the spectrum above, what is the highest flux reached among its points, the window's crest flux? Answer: 62.54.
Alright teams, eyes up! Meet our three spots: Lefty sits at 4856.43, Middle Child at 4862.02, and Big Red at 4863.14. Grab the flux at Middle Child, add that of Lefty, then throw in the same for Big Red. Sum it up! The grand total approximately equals 174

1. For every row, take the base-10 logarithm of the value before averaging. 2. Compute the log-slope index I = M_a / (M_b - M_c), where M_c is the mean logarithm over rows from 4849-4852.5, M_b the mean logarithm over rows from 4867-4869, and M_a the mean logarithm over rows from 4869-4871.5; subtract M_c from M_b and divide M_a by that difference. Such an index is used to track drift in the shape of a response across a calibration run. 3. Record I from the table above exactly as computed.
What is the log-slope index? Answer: -53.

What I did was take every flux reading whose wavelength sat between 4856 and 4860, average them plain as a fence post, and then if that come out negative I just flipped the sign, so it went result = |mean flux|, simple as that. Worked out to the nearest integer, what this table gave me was 58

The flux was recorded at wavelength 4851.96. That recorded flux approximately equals 66.76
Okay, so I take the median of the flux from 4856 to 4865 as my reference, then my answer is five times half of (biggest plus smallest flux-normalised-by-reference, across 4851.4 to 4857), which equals 5.6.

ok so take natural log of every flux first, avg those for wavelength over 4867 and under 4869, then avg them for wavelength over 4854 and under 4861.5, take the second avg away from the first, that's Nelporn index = 0.05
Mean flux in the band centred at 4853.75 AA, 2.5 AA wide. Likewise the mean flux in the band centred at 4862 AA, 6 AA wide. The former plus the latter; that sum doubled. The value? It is 243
